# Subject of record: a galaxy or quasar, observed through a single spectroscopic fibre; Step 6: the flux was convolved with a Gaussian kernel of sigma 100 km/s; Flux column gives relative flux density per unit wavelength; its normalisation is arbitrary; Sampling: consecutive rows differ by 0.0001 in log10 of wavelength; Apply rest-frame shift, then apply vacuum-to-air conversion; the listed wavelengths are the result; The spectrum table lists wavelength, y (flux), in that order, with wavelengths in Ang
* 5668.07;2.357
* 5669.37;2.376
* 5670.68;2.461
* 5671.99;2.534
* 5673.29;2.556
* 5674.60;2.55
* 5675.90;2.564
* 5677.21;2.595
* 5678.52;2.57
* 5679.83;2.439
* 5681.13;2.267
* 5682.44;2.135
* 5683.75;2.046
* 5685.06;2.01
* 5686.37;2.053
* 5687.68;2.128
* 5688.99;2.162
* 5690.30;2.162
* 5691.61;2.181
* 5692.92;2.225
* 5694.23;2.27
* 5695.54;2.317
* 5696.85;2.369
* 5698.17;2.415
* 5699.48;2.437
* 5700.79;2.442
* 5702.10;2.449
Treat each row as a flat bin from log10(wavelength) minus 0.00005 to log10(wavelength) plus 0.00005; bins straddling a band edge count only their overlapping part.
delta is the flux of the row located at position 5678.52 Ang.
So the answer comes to 2.57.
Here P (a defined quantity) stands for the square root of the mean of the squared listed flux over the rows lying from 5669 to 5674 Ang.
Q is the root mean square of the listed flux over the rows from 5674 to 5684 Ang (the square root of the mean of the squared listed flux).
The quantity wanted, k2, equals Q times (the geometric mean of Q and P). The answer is 5.87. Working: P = 2.48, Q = 2.40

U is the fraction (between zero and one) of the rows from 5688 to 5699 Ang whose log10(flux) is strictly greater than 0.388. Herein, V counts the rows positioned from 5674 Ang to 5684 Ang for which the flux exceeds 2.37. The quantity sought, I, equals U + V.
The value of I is 5.0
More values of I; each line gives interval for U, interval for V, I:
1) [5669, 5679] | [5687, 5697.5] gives 0.9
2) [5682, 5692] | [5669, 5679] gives 8.0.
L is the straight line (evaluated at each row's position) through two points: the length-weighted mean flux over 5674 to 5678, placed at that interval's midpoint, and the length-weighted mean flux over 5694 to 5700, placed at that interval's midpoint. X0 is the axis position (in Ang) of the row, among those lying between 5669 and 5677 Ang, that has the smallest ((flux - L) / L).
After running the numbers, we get 5669.37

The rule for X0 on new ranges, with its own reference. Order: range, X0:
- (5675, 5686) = 5685.06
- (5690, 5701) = 5690.30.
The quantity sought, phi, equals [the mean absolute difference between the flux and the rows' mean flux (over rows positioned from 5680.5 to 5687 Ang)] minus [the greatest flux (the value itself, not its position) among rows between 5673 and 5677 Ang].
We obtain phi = -2.48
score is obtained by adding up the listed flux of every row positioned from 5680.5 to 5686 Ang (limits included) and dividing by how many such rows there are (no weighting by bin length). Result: 2.11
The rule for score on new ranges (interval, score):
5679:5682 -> 2.35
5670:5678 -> 2.54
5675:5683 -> 2.43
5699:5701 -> 2.44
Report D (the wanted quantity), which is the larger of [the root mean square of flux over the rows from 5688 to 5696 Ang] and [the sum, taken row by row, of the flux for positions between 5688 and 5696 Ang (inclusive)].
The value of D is 13.3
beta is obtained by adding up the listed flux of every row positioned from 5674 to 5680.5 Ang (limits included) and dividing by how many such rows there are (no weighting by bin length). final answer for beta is 2.54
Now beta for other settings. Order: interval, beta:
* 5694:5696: 2.29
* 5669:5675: 2.50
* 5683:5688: 2.06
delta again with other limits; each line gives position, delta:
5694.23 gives 2.27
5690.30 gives 2.162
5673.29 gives 2.556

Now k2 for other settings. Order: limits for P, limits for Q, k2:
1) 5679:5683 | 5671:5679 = 6.20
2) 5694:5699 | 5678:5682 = 5.79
